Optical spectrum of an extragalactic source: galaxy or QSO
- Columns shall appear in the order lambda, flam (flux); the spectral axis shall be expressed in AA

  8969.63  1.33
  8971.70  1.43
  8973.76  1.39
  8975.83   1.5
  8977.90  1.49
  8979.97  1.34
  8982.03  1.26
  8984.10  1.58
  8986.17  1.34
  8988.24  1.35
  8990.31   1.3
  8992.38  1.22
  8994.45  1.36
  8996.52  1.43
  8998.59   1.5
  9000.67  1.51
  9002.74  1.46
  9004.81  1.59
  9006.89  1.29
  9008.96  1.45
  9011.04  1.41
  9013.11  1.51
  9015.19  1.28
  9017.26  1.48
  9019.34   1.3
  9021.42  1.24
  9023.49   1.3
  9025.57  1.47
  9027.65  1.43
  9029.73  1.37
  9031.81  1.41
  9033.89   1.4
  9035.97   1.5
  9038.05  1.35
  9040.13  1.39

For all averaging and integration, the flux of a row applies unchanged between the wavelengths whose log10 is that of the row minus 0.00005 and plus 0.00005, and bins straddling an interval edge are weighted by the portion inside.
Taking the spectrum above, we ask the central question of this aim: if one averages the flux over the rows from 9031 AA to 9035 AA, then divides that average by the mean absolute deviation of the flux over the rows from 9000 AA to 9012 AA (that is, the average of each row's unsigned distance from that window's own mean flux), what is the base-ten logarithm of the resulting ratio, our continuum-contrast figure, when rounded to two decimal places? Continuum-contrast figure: 1.31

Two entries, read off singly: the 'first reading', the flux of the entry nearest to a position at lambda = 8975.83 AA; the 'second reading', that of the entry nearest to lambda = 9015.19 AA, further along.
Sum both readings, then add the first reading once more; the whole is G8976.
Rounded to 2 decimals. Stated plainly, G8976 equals 4.28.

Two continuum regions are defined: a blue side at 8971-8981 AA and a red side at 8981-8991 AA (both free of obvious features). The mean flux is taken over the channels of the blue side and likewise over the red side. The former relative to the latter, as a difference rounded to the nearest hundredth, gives 0.06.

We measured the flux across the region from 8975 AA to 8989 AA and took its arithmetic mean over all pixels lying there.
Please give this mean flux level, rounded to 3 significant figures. 1.41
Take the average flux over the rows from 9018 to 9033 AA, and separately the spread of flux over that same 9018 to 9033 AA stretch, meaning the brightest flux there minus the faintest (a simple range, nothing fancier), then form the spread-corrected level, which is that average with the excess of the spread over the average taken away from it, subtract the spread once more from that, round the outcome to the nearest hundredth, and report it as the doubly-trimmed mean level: 2.26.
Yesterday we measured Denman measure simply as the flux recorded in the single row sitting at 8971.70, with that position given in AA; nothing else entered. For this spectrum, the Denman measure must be 1.43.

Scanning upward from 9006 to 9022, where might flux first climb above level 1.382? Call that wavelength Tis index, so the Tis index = 9008.96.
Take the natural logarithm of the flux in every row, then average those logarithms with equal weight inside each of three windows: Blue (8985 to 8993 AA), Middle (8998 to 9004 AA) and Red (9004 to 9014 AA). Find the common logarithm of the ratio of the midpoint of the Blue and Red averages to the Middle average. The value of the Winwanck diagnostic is -0.10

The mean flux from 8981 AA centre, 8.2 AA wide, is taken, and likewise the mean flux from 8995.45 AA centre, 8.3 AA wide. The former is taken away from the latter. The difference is -0.040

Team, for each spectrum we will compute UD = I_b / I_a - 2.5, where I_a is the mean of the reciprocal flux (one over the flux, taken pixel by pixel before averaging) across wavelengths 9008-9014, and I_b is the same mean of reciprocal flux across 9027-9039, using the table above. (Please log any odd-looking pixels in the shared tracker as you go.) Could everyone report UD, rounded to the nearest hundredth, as -1.47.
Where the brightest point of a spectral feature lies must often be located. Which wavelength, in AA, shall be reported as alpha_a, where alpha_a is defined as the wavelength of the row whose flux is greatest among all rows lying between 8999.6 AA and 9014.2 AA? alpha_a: 9004.81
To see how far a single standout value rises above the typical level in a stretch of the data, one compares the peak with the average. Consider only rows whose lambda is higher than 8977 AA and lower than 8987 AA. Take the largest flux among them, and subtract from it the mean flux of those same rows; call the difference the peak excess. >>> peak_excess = 0.18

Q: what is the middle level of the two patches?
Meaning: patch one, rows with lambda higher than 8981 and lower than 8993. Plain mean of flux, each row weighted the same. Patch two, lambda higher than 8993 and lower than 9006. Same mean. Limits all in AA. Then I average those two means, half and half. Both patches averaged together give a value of 1.41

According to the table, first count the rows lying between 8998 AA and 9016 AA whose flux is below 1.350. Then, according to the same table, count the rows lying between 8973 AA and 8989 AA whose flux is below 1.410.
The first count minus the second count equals -3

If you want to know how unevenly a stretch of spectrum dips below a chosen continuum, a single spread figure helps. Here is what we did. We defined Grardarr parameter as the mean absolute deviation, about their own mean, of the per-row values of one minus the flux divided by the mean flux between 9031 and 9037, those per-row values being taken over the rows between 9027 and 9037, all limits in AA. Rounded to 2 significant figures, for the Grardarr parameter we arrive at 0.024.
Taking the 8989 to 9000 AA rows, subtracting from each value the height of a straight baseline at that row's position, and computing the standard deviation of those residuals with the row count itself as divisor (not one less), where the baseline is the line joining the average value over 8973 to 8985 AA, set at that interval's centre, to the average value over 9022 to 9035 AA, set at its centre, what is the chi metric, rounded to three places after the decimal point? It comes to 0.099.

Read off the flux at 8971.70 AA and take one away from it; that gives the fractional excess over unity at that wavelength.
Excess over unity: 0.43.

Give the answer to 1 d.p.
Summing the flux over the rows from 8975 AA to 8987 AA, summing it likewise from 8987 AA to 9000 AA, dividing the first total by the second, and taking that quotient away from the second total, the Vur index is 7.1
